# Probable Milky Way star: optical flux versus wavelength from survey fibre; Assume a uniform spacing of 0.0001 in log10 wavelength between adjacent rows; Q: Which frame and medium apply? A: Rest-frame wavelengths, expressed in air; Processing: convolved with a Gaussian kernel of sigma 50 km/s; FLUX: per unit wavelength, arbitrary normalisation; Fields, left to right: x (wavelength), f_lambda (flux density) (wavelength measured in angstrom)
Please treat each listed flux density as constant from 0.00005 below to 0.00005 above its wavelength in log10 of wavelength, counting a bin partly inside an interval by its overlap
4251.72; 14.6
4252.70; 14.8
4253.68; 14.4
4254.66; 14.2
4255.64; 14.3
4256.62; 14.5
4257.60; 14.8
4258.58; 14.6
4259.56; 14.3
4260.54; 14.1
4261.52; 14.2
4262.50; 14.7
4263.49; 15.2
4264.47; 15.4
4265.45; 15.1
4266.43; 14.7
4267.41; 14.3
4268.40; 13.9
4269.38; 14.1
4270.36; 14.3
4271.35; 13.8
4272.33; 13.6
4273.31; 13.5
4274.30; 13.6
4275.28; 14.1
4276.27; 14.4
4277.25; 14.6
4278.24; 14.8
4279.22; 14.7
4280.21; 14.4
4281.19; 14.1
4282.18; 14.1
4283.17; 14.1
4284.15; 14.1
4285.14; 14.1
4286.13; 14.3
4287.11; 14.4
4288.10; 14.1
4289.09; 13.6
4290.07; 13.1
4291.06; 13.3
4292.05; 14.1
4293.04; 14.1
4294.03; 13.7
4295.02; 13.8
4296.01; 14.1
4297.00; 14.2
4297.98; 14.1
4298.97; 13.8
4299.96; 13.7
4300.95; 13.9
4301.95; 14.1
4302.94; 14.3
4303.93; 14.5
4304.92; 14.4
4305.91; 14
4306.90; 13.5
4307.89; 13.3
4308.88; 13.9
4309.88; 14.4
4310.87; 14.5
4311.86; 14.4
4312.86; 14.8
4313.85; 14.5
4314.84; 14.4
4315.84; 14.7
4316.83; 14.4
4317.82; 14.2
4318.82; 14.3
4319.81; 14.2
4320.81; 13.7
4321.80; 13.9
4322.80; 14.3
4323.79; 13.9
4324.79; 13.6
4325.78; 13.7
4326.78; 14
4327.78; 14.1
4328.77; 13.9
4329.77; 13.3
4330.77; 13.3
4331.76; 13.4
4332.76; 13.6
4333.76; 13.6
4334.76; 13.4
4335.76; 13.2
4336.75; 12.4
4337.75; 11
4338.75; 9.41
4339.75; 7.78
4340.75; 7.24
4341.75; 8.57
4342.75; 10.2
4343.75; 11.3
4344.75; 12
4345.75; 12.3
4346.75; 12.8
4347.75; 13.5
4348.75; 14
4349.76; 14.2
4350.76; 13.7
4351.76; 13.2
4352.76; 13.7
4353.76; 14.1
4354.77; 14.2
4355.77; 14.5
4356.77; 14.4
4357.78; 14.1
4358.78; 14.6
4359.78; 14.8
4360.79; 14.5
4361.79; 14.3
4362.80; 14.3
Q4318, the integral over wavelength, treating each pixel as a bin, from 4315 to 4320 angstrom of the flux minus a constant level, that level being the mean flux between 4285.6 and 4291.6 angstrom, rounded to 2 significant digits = 2.8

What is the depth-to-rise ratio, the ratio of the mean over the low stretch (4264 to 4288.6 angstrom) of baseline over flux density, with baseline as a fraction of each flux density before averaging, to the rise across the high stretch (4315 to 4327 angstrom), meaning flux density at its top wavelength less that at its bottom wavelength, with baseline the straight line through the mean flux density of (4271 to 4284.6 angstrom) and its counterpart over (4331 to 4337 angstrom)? -1.4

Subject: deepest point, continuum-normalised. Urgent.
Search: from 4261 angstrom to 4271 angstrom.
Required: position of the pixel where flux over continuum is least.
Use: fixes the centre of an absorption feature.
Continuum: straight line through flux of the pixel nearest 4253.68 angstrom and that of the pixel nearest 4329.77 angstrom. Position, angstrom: 4268.40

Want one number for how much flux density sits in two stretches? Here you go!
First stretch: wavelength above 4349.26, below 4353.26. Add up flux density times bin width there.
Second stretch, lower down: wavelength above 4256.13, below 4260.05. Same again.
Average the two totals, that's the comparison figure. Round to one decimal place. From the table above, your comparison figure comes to 56.0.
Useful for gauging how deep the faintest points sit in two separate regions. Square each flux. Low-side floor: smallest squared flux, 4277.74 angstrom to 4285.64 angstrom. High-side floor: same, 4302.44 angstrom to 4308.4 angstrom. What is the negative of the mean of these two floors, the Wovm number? -188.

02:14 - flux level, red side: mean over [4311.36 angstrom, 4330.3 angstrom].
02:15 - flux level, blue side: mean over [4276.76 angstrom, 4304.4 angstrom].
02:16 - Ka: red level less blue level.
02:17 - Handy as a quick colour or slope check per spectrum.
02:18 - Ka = 0.04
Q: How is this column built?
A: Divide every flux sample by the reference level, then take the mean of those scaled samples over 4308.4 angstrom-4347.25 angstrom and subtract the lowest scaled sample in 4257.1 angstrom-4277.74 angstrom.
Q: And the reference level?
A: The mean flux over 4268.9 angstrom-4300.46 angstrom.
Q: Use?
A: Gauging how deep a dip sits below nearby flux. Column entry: -0.04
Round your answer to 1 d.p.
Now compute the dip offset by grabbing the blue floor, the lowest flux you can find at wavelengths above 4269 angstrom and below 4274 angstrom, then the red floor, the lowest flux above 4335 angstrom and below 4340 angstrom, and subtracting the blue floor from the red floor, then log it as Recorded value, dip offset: -5.7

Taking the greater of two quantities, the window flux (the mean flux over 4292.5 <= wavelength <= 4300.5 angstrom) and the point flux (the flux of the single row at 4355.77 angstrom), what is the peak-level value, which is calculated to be 14.5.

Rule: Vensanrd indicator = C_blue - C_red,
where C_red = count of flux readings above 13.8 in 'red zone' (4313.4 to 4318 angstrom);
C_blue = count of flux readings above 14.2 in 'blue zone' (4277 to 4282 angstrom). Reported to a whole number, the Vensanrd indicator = -1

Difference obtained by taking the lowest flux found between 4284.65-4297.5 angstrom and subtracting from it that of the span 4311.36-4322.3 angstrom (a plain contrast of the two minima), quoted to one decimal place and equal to -0.6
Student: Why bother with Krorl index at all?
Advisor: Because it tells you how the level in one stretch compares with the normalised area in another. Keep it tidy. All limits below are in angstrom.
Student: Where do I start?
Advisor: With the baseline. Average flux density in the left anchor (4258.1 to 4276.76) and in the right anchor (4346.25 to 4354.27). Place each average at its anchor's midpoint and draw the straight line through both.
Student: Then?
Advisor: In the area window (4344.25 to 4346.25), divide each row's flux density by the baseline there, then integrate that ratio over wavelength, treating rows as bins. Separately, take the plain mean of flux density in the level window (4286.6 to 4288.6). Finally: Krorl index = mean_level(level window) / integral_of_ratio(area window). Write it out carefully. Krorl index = 8.0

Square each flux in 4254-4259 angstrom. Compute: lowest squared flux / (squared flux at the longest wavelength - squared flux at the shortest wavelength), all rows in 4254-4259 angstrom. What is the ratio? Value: 18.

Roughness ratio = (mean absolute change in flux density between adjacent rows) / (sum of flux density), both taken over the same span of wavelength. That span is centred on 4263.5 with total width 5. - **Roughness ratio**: 0.0050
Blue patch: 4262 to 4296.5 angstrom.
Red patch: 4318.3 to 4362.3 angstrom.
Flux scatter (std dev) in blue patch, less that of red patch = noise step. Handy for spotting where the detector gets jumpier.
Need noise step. -1.3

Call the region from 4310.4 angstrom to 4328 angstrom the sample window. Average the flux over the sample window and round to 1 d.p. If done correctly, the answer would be 14.2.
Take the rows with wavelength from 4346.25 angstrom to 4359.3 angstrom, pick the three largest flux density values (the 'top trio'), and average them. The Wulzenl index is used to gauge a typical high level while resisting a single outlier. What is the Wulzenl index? 14.5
